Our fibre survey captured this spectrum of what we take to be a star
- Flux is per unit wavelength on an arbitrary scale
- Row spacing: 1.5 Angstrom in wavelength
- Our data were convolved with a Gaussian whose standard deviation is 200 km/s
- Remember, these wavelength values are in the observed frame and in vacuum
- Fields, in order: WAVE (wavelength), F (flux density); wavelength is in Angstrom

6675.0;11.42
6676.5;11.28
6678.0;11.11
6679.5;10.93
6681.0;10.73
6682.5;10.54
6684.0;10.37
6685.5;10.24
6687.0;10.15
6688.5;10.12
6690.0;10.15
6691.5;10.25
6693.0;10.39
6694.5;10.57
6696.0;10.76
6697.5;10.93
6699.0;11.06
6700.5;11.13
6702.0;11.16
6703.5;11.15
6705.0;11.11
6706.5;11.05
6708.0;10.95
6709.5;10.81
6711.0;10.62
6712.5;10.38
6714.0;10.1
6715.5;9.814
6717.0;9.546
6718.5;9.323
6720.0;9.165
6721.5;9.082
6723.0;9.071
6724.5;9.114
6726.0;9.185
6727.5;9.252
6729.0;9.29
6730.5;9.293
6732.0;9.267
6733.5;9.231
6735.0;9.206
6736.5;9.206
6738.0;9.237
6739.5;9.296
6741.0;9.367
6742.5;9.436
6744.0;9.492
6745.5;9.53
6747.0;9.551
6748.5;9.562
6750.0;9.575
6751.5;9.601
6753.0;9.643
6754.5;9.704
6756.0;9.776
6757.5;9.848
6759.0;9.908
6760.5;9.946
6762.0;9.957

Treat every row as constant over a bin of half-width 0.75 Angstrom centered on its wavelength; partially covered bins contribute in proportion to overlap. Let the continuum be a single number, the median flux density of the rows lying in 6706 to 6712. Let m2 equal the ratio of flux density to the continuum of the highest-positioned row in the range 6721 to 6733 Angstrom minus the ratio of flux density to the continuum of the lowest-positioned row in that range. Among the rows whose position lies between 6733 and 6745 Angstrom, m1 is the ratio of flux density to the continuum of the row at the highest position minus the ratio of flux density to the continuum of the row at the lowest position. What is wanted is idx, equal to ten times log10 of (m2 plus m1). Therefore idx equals -13.9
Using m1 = 0.024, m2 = 0.017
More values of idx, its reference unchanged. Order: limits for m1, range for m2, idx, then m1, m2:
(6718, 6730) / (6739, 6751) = -16.5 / -0.003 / 0.026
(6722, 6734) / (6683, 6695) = -14.8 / 0.015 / 0.018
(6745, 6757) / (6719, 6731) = -14.6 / 0.023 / 0.012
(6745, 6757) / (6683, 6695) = -13.9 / 0.023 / 0.018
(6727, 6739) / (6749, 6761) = -14.9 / -0.001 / 0.034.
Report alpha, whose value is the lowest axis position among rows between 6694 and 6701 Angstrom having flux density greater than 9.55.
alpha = 6694.5 Angstrom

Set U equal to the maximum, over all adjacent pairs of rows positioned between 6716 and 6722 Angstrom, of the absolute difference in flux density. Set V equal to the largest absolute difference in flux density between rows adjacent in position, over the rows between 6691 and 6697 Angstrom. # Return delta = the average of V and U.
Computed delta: 0.21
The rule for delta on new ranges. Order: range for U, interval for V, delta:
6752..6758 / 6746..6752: 0.05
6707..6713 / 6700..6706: 0.14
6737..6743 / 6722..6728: 0.07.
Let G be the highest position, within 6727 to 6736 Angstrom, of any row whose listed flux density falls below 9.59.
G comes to 6735.0 Angstrom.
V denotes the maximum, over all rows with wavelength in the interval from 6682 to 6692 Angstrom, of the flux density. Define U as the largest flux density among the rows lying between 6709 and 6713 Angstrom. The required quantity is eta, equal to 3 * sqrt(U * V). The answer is 32.0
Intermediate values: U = 10.81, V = 10.54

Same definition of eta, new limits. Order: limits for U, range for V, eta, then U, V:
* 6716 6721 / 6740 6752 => 28.7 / 9.546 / 9.601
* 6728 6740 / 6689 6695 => 29.7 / 9.296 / 10.57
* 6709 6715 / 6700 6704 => 33.0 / 10.81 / 11.16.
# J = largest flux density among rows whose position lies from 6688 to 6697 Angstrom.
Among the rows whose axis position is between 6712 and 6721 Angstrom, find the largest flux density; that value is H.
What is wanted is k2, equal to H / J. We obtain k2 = 0.96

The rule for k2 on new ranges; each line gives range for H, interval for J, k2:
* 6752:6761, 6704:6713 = 0.90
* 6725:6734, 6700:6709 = 0.83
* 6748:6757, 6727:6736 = 1.05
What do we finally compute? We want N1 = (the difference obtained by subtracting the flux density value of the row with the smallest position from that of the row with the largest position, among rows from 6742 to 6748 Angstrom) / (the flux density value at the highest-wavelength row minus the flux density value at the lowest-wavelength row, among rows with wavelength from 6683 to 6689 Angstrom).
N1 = 0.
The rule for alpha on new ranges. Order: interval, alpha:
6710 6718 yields 6711.0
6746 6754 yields 6747.0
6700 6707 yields 6700.5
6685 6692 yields 6685.5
